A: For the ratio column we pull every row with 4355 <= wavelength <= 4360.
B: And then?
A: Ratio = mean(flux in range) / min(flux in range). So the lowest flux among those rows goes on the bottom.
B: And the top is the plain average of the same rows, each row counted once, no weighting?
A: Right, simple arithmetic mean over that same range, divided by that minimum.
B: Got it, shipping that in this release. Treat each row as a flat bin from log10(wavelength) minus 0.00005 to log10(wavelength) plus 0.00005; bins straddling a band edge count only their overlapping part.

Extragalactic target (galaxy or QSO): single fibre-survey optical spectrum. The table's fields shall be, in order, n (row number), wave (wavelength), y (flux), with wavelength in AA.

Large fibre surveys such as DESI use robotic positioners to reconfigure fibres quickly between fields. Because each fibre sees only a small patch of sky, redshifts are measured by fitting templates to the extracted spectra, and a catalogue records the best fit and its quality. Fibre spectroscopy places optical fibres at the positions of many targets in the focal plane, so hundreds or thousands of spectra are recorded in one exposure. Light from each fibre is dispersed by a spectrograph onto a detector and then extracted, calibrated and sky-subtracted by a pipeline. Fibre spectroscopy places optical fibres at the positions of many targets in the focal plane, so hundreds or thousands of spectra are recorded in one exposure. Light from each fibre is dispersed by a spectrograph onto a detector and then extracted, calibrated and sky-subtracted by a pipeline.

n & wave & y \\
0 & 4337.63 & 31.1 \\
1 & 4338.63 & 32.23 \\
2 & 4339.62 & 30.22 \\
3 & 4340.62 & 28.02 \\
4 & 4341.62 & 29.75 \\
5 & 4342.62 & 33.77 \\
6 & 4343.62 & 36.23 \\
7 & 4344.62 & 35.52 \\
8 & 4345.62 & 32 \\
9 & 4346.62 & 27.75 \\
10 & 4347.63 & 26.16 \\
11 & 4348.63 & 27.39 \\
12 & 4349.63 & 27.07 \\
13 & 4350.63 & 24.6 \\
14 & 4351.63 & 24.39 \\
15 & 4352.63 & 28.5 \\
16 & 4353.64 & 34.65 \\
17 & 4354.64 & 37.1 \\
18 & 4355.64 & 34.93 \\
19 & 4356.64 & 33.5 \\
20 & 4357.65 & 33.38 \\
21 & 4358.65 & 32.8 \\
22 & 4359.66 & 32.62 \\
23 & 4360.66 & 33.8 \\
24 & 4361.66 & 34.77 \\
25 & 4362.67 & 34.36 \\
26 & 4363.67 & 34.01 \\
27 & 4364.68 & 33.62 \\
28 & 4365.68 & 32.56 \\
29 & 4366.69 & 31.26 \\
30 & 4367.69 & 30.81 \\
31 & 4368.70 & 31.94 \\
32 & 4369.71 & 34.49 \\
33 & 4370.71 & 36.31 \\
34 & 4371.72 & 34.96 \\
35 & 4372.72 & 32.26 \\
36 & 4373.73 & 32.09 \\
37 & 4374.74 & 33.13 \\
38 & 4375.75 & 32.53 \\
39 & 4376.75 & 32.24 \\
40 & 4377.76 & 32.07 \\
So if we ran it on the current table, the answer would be 1.03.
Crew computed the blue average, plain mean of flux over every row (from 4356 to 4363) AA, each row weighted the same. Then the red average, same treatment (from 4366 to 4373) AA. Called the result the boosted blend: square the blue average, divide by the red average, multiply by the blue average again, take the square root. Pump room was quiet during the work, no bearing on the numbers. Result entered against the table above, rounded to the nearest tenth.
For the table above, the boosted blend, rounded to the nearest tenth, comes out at 33.8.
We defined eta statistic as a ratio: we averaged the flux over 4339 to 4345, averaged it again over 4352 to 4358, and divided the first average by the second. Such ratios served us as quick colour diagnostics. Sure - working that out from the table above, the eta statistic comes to 0.96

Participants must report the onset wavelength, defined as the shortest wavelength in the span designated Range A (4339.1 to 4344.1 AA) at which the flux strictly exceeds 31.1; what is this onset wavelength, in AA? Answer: 4342.62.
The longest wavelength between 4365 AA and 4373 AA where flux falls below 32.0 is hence 4368.70 AA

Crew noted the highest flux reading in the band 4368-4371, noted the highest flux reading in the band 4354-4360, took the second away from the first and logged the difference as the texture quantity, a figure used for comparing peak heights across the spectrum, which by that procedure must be -1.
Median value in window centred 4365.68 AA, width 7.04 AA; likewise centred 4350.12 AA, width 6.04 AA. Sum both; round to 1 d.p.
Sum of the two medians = 59.2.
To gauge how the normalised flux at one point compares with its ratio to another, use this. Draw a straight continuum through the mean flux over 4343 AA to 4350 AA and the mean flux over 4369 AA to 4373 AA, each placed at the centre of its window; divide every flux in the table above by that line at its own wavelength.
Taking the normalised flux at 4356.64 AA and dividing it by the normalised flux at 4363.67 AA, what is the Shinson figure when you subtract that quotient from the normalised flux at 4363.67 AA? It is 0.0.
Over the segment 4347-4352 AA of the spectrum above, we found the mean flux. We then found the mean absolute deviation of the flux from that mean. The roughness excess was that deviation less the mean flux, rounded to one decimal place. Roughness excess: -24.8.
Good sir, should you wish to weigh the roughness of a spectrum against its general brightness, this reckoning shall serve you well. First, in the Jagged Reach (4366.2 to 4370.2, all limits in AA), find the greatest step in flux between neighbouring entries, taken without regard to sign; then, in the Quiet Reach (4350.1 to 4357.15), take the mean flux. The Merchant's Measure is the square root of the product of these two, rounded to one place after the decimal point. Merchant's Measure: 8.9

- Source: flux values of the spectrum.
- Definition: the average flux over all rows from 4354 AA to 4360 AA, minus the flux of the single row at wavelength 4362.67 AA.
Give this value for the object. -0.3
